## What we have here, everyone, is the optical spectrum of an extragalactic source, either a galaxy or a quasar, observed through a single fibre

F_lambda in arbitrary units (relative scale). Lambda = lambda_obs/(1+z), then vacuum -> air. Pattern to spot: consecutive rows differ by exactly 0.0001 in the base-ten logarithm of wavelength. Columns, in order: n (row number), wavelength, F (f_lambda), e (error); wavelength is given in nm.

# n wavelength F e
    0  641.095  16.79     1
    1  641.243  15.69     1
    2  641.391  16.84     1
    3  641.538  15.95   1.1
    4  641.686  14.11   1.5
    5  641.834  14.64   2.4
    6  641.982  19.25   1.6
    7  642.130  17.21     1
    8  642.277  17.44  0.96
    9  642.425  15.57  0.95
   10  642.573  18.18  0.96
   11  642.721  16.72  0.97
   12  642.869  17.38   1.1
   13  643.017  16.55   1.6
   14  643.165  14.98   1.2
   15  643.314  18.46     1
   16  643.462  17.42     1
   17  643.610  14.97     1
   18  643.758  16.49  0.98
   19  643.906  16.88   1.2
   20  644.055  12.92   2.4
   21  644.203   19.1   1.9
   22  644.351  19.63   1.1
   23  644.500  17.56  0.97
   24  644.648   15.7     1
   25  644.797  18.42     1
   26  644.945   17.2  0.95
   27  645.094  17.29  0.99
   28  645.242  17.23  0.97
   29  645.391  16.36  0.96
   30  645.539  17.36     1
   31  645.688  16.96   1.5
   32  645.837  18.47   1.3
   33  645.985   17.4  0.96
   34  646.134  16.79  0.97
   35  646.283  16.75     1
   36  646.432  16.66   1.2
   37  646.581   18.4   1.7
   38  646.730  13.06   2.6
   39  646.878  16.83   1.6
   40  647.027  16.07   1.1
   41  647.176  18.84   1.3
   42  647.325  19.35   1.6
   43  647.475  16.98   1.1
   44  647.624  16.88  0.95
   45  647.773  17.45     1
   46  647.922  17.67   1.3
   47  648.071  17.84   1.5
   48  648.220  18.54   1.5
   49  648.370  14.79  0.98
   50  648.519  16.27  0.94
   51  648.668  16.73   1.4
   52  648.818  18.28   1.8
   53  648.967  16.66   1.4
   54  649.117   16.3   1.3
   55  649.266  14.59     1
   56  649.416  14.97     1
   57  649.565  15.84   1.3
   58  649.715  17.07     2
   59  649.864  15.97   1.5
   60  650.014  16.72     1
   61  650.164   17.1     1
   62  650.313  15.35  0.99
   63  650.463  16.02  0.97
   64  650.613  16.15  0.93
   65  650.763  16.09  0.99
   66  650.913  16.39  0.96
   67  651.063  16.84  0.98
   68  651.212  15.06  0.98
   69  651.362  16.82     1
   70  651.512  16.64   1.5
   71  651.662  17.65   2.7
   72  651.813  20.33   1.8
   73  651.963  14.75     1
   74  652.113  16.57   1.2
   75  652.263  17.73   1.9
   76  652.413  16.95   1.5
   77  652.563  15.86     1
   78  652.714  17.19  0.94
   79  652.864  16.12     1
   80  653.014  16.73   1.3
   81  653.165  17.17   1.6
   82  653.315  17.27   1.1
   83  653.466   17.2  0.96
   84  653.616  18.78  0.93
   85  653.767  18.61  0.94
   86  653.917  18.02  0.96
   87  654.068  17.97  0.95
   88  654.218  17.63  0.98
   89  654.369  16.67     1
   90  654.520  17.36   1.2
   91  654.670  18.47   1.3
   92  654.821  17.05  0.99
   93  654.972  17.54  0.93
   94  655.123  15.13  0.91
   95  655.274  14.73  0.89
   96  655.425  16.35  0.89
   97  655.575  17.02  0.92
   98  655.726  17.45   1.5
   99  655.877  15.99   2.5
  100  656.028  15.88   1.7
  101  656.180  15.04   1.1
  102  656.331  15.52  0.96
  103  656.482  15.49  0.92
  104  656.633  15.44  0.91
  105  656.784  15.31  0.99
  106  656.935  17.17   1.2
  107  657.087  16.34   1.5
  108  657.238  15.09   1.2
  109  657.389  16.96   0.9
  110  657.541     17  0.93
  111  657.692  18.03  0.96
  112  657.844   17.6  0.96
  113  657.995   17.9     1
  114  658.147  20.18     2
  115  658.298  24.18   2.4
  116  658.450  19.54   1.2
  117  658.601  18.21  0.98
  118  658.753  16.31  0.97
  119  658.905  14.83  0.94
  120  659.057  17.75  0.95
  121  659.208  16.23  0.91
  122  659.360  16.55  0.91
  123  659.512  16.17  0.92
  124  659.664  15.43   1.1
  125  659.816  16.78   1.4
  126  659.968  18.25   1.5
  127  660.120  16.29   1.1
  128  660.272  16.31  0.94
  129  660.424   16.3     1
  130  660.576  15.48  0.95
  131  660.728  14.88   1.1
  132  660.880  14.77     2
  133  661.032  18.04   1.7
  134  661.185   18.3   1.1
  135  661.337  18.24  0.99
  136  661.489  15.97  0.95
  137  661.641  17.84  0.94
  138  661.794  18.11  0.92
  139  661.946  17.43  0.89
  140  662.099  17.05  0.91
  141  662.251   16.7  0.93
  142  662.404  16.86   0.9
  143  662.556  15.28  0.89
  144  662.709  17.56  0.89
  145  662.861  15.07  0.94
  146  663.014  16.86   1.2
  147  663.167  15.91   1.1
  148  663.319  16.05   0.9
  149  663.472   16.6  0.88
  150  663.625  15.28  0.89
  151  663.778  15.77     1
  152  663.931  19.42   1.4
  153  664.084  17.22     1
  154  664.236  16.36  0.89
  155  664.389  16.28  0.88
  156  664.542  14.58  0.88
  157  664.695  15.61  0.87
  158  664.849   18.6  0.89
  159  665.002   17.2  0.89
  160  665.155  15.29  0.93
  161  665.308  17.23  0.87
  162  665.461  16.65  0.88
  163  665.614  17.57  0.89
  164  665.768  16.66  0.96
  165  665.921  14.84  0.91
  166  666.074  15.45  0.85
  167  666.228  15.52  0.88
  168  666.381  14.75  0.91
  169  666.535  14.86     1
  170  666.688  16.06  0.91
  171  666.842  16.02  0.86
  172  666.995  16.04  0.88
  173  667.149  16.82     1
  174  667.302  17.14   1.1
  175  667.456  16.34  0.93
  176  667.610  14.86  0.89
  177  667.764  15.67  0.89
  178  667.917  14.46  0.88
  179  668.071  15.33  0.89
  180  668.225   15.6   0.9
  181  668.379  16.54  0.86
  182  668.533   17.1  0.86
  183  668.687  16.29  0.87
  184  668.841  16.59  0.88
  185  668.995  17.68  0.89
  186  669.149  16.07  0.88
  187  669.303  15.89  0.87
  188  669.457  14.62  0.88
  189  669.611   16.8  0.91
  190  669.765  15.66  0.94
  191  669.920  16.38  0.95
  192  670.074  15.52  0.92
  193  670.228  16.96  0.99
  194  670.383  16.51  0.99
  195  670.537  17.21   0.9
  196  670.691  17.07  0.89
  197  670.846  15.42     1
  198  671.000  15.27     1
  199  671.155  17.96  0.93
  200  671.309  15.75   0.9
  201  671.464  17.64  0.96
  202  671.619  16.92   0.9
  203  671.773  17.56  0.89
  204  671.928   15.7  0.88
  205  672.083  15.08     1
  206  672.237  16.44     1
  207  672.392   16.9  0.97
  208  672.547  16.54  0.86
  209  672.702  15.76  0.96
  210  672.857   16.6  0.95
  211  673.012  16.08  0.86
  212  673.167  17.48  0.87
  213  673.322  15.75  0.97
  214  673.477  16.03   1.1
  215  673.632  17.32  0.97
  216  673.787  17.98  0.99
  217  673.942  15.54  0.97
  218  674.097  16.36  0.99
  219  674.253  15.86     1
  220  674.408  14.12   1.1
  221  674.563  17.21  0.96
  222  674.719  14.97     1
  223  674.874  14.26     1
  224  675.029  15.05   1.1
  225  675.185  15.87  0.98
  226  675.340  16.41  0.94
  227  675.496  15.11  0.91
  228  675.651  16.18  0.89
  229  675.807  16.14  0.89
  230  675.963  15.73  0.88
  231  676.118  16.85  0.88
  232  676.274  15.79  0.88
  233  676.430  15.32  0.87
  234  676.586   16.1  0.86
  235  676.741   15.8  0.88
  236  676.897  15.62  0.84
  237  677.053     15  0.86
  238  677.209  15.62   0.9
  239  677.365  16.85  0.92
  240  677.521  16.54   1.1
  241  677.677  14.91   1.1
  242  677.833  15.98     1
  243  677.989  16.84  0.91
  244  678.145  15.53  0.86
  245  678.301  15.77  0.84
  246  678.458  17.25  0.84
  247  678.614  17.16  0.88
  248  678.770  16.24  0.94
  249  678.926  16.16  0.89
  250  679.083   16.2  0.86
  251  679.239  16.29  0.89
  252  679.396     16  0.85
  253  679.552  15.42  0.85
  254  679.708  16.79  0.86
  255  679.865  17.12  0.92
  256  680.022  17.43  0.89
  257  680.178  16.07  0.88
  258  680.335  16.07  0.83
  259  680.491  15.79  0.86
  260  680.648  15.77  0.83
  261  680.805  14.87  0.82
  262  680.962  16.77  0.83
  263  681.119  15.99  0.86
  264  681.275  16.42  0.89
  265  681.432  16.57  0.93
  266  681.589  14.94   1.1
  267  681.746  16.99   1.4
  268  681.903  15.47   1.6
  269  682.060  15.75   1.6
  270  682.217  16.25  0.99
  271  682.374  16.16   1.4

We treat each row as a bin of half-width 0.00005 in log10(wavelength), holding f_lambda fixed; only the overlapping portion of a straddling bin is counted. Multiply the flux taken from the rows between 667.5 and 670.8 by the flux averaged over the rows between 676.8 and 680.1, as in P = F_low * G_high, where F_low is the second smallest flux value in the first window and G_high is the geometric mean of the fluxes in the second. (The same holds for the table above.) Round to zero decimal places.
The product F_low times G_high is 237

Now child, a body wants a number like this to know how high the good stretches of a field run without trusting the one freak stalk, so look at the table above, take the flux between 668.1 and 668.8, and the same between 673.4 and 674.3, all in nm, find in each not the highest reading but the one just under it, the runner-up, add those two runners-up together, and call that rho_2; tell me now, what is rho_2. 33.86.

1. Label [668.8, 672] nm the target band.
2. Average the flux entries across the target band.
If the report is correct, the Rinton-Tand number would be 16.4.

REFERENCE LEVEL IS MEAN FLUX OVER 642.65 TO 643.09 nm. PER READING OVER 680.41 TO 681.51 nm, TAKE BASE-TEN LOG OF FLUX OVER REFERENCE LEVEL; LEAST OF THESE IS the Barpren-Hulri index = -0.055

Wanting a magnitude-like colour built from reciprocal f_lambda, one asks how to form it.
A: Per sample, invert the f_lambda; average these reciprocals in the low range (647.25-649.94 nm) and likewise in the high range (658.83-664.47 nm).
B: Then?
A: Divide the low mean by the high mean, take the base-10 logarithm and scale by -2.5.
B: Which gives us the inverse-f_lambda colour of 0.011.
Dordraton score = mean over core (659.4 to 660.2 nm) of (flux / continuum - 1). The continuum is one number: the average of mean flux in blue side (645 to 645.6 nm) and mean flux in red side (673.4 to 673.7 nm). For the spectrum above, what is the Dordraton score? -0.02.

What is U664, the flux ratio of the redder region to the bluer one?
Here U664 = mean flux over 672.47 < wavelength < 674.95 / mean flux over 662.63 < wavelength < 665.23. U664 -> 0.98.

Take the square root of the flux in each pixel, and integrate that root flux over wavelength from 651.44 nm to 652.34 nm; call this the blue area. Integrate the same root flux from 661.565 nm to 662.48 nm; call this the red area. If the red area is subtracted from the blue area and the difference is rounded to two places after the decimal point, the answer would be -0.07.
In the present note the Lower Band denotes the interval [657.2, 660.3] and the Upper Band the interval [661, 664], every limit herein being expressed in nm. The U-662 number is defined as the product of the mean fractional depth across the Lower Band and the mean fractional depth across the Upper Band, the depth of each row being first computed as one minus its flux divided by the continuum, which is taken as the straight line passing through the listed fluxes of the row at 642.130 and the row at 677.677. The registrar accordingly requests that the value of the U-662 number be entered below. 0.005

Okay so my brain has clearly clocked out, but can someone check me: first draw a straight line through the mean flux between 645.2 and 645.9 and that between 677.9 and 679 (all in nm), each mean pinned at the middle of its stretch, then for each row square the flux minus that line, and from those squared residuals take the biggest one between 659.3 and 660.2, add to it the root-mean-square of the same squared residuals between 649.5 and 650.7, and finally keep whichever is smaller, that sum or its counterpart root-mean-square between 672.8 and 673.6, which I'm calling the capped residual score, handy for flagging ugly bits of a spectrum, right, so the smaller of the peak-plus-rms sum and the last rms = 0.5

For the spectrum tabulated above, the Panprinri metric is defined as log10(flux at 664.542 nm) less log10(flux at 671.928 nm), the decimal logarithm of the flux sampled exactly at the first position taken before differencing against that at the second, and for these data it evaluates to -0.03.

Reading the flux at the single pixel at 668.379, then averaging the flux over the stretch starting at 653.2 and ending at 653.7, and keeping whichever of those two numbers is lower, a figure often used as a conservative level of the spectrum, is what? 16.54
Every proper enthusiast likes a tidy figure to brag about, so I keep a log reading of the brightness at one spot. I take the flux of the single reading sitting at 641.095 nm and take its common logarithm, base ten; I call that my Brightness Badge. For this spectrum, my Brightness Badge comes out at 1.225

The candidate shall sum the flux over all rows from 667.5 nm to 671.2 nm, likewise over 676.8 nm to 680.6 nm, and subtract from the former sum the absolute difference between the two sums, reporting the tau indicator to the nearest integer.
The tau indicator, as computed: 386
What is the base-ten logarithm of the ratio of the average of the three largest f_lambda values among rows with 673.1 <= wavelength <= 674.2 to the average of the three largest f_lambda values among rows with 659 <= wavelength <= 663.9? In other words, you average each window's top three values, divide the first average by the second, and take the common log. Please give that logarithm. -0.0162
